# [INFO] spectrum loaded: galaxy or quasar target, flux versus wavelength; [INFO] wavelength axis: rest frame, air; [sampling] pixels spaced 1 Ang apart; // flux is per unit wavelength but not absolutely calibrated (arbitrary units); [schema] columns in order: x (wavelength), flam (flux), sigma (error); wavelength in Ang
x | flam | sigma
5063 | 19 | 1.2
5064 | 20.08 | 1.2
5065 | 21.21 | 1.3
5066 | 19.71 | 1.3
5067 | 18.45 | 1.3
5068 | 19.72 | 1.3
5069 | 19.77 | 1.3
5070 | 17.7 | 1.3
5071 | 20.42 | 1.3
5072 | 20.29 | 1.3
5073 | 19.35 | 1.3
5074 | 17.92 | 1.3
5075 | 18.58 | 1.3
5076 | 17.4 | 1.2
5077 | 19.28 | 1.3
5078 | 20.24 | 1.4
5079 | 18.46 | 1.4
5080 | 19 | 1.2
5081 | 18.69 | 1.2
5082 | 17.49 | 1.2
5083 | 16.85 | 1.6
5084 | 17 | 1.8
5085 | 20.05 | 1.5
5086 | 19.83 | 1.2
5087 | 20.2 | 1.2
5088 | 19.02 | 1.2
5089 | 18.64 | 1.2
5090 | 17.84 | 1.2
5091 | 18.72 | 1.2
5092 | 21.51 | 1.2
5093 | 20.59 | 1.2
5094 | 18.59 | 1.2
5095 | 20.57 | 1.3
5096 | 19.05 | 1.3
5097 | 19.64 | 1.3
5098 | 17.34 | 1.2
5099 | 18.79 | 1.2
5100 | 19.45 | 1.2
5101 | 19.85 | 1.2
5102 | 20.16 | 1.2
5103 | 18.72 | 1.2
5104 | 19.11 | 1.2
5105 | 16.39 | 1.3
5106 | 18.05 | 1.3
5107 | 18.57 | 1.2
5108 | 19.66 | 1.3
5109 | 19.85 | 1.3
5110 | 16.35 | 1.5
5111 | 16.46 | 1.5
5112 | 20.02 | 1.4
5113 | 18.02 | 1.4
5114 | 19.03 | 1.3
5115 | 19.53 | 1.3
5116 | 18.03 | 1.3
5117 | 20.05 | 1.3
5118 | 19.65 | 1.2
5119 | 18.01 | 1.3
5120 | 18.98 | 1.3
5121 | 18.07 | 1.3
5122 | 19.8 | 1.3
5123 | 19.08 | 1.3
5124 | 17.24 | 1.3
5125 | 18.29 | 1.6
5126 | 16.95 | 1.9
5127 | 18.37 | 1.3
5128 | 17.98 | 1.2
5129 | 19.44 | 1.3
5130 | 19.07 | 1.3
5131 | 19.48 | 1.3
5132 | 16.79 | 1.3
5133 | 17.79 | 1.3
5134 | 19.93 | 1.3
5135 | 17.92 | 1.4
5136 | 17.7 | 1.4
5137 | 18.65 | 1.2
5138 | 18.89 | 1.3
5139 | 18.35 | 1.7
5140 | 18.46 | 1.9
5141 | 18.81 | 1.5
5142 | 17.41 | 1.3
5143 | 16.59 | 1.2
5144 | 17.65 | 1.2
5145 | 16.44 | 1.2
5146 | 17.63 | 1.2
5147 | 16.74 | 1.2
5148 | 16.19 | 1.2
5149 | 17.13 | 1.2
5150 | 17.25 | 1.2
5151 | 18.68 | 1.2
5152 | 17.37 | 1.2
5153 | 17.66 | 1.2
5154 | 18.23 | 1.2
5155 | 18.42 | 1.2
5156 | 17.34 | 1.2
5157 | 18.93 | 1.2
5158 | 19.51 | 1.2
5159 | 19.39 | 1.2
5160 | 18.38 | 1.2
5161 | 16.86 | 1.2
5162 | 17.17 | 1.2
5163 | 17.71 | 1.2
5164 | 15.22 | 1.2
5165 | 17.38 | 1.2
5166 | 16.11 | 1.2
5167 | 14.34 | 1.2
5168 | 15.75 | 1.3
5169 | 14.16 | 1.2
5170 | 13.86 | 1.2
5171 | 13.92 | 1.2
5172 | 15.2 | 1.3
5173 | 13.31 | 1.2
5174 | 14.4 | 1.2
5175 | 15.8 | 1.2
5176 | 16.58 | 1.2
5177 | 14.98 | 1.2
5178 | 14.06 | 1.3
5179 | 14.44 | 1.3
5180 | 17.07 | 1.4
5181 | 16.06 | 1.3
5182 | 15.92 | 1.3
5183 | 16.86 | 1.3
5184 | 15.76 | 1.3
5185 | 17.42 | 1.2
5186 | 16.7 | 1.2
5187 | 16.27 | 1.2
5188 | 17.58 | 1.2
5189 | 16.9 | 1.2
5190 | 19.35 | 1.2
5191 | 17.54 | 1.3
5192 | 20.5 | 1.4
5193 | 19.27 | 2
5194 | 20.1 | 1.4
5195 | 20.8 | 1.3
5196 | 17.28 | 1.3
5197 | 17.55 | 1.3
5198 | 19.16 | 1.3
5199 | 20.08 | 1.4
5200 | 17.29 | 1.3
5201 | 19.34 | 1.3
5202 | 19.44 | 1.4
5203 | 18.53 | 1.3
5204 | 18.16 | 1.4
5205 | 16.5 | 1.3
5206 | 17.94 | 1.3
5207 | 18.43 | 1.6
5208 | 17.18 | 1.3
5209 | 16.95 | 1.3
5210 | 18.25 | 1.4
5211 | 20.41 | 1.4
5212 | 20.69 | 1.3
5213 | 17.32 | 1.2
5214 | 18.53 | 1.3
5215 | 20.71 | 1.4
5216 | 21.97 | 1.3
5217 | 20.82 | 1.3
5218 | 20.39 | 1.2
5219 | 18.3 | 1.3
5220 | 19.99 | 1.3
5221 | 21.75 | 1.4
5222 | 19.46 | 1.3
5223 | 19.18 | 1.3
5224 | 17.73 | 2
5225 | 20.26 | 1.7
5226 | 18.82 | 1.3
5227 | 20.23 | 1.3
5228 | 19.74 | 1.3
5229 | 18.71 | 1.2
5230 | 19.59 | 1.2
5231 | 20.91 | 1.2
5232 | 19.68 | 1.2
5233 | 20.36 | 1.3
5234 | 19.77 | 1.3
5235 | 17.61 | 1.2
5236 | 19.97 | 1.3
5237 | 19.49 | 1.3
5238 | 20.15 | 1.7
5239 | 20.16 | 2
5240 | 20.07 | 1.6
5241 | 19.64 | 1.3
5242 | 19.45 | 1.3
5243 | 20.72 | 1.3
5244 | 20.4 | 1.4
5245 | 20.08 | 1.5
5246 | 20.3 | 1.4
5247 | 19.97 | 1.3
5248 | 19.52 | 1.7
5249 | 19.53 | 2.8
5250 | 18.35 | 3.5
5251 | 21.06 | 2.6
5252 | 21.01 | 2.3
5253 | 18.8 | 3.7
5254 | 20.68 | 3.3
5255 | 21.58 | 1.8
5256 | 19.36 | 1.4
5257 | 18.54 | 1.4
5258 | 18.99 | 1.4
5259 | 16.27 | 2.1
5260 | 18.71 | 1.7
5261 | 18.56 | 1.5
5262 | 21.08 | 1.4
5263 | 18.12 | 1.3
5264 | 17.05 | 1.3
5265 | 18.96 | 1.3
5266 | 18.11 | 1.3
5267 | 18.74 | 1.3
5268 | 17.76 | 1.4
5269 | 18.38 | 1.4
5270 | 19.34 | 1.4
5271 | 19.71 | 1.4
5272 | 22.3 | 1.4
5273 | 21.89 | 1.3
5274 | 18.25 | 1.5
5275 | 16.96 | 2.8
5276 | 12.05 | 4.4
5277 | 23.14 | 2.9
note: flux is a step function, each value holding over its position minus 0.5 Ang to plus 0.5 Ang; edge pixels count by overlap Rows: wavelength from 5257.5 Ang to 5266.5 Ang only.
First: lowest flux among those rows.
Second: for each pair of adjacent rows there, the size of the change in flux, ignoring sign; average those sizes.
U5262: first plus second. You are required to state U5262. 18.1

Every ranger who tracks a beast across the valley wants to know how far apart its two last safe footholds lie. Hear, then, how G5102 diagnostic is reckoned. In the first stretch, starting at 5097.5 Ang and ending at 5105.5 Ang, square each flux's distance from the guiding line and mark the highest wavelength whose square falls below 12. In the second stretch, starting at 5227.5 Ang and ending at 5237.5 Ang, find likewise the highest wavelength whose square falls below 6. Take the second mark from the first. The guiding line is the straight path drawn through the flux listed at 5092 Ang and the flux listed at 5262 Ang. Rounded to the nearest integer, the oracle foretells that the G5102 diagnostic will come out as -133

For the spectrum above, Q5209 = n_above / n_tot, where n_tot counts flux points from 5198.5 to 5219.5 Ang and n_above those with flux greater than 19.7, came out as 0.33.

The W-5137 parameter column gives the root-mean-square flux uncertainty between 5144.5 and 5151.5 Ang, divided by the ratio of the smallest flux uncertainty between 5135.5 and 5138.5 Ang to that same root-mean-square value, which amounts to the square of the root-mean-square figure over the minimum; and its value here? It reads 1.20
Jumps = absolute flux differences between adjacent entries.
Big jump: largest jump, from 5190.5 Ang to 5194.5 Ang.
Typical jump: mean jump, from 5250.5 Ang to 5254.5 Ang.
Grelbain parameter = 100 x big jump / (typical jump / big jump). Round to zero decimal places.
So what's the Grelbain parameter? 635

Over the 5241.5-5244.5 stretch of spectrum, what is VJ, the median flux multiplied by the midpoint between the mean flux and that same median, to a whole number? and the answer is 414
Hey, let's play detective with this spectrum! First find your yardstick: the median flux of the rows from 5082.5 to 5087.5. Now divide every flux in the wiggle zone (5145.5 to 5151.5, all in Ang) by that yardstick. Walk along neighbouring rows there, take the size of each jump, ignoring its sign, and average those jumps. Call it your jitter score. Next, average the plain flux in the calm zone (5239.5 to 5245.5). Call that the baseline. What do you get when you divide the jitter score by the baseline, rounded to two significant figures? 0.0020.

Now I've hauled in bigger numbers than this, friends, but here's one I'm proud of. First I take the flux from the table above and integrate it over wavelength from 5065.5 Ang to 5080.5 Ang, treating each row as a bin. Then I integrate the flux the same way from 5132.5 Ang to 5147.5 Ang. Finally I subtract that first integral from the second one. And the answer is -17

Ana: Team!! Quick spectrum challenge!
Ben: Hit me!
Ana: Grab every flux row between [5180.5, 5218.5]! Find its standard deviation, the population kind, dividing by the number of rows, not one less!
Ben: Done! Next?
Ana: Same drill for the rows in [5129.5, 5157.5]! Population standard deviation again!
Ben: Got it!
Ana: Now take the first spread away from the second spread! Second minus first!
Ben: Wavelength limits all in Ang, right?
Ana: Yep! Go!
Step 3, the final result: -0.71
